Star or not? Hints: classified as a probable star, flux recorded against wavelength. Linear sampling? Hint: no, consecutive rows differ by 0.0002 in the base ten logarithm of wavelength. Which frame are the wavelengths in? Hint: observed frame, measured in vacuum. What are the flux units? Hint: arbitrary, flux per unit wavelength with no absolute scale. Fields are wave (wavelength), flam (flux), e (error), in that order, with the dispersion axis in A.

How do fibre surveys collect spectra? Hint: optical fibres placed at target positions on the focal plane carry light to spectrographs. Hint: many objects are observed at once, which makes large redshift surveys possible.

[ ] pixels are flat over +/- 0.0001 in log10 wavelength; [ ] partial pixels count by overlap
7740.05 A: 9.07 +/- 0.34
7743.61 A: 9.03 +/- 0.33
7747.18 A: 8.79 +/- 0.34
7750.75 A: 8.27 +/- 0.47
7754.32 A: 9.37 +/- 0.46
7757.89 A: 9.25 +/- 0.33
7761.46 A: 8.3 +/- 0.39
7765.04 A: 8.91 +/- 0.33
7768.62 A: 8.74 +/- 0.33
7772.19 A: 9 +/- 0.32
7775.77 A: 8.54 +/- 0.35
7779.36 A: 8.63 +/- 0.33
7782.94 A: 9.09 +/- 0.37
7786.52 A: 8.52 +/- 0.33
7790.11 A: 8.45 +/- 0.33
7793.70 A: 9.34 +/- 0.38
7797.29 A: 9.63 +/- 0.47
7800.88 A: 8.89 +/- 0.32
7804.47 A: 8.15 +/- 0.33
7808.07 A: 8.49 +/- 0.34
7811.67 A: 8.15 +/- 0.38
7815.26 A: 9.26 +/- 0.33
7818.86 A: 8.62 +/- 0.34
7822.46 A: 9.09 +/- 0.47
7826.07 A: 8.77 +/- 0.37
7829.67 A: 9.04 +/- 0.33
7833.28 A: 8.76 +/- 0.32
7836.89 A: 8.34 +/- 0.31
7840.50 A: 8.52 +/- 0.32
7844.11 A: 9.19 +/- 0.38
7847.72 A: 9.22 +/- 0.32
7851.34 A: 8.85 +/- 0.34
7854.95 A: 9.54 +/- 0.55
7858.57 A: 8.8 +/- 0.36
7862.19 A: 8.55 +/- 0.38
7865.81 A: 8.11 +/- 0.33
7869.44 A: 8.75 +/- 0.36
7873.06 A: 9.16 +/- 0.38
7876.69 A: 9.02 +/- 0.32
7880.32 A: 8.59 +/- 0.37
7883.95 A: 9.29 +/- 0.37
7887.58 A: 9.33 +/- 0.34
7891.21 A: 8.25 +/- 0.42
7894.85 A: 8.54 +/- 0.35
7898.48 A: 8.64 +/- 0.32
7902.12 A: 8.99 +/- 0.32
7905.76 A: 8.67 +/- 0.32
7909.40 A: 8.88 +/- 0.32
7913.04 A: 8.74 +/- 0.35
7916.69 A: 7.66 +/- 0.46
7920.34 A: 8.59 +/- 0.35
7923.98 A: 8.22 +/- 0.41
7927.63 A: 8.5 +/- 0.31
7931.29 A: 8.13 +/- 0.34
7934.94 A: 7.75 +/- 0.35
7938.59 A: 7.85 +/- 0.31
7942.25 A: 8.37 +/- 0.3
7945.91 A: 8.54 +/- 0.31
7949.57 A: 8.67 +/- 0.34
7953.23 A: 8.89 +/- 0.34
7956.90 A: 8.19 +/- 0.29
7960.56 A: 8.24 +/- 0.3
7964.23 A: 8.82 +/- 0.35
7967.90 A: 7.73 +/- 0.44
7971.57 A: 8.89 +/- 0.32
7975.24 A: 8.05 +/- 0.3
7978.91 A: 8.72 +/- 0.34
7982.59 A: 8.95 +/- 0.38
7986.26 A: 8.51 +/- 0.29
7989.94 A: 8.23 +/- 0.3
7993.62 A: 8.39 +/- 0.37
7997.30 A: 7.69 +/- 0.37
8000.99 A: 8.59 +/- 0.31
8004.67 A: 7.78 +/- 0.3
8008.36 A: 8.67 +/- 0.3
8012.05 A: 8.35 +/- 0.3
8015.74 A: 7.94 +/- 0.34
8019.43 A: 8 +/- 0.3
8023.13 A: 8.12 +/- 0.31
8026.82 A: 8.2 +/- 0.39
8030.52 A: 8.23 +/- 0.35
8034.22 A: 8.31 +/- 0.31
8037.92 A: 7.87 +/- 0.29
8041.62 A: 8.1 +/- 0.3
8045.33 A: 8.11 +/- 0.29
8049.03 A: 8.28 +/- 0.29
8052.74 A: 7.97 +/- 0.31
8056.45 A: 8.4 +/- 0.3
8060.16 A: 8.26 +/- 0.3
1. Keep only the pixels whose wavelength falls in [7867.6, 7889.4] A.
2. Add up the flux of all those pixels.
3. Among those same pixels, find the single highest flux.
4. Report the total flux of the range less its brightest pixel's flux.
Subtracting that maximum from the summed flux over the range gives 45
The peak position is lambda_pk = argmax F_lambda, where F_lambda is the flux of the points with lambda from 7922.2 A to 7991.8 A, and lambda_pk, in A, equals 7982.59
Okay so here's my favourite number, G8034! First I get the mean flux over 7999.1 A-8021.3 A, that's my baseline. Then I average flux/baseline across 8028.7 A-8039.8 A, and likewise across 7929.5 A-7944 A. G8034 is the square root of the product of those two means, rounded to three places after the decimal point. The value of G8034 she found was 0.983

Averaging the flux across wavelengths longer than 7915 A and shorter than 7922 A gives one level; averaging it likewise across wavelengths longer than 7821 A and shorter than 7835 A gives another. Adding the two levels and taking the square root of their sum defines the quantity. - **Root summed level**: 4.13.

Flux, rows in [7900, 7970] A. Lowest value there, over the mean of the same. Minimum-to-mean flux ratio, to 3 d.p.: 0.913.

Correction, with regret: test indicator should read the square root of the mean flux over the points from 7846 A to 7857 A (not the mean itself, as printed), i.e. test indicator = 3.03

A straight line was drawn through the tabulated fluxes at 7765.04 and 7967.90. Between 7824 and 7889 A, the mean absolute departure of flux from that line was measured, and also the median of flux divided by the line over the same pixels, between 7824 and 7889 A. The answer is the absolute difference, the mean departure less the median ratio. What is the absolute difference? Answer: 0.51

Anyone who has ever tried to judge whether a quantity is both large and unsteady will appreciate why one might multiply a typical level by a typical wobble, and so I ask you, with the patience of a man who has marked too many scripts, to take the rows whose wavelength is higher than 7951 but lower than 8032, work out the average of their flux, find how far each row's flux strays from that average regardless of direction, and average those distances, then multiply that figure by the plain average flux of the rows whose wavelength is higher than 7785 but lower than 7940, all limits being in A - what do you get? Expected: 2.78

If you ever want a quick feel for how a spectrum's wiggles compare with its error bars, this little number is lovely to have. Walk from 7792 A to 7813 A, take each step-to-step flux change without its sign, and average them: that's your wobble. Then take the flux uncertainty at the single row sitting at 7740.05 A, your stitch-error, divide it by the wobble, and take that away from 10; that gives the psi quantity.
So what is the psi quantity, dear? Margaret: 9.31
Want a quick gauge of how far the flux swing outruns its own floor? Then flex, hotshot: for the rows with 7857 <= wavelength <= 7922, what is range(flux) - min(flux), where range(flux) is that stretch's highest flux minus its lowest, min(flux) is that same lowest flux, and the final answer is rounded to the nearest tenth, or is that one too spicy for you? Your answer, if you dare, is -6.0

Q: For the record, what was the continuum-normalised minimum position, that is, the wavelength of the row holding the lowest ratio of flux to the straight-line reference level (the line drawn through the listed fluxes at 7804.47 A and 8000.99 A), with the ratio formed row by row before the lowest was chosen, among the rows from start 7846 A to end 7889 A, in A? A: 7865.81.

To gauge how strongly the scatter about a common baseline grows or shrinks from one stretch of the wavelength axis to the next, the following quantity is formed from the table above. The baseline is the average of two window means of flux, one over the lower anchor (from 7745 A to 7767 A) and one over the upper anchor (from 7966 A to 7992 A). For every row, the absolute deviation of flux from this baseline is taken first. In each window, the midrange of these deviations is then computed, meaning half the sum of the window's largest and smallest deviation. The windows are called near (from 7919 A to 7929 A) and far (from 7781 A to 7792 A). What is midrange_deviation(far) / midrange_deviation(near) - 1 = 0.3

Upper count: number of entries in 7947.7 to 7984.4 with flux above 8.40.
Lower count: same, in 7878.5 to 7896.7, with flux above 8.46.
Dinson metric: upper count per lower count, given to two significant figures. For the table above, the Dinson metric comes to 1.5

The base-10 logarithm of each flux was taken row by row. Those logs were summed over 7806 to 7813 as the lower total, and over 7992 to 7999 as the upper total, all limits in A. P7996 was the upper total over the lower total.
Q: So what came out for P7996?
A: 0.98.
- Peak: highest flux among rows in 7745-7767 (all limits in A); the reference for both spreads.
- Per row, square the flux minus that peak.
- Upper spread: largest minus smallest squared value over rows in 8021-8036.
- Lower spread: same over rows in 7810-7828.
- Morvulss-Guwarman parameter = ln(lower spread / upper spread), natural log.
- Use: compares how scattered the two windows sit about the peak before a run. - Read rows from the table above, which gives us 1.2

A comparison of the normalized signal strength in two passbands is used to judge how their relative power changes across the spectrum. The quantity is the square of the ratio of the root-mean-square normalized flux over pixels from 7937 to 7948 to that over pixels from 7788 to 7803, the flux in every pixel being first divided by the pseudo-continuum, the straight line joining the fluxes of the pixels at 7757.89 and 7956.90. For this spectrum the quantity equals 0.99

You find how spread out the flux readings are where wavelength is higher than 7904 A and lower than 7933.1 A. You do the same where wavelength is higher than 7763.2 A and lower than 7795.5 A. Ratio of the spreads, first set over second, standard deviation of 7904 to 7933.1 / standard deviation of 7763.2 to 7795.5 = 1.3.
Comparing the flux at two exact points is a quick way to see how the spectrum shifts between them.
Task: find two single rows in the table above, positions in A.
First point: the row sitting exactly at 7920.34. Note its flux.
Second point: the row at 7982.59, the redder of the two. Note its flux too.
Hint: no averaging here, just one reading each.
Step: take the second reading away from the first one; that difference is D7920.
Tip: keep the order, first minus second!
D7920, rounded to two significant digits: -0.36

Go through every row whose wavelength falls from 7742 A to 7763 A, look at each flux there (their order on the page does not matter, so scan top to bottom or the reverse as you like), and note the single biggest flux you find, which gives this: 9.37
